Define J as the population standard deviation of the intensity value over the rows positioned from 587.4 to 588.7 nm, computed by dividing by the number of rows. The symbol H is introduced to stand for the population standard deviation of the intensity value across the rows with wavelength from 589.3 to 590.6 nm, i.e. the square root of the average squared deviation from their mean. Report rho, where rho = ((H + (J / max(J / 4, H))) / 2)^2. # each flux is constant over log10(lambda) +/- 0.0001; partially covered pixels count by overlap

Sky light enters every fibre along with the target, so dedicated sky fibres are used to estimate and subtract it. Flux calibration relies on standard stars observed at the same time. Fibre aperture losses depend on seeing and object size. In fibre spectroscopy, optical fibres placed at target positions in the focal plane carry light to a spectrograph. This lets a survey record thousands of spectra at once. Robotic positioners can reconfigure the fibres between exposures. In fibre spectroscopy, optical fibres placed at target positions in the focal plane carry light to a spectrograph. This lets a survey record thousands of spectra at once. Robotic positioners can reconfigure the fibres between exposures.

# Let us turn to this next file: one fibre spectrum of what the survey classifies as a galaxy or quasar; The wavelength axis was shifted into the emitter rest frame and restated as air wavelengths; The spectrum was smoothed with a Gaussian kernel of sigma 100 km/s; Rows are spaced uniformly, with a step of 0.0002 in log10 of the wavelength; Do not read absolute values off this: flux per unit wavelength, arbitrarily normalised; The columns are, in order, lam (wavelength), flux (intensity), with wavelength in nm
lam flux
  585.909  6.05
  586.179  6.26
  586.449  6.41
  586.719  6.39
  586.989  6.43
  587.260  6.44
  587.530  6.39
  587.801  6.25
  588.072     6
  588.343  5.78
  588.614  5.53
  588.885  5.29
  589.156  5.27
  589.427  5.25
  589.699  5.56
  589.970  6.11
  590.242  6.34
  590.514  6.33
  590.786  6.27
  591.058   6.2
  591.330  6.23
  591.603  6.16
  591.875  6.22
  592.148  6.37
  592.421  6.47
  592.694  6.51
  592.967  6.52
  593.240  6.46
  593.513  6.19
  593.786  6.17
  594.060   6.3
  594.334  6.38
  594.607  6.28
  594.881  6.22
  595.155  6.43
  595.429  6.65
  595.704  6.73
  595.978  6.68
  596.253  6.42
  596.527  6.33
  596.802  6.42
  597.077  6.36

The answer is 0.33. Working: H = 0.44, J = 0.31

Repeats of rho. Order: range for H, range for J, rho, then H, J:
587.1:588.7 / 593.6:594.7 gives 0.08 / 0.33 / 0.07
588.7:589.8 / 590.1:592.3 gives 0.12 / 0.13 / 0.07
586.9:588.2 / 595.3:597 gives 0.30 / 0.17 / 0.15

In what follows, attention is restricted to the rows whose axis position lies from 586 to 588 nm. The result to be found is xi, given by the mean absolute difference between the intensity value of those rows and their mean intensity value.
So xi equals 0.064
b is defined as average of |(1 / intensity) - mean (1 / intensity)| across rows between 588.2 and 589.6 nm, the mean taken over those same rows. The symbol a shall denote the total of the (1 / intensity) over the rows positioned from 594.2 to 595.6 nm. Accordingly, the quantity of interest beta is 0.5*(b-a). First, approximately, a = 0.783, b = 0.006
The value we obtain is -0.388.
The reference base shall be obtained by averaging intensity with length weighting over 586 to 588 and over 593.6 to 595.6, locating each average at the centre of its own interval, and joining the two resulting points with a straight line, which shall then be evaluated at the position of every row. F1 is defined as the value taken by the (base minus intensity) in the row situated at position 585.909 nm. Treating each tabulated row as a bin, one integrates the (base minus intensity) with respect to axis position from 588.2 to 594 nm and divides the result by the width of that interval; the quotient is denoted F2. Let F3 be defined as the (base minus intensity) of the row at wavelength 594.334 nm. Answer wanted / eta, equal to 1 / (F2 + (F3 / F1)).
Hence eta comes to 5.6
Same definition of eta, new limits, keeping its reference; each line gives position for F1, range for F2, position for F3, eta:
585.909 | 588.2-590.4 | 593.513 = 0.8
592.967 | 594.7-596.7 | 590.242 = -5.4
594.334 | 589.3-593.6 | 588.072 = -0.1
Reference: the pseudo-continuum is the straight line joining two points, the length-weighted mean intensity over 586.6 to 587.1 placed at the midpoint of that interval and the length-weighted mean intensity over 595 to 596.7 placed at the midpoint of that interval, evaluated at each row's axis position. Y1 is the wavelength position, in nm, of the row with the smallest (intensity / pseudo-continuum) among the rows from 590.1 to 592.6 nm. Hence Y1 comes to 591.603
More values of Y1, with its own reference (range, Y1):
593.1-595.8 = 593.786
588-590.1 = 589.427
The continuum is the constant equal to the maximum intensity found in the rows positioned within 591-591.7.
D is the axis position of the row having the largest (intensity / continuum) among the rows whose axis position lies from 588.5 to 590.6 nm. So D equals 590.242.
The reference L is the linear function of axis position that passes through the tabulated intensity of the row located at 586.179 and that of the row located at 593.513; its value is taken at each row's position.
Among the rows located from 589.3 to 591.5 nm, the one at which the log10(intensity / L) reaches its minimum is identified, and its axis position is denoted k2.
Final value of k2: 589.427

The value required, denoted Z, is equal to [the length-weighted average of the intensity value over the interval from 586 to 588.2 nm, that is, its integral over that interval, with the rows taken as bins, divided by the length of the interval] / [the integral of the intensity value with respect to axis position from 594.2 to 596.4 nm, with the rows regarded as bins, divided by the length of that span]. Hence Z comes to 0.975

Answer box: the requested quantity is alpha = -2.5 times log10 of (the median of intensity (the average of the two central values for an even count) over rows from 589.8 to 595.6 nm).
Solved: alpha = -2.00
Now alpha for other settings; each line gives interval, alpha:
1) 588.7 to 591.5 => -1.97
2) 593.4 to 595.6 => -2.00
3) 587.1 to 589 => -1.95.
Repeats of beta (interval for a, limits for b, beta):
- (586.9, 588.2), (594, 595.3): -0.396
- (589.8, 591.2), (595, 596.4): -0.399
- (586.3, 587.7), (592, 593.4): -0.389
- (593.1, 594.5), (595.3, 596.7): -0.395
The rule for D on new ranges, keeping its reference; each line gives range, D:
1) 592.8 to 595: 592.967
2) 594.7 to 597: 595.704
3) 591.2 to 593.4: 592.967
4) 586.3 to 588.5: 587.260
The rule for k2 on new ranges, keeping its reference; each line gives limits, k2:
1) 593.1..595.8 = 593.786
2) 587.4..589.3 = 589.156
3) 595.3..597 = 596.527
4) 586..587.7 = 586.179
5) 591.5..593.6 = 591.603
